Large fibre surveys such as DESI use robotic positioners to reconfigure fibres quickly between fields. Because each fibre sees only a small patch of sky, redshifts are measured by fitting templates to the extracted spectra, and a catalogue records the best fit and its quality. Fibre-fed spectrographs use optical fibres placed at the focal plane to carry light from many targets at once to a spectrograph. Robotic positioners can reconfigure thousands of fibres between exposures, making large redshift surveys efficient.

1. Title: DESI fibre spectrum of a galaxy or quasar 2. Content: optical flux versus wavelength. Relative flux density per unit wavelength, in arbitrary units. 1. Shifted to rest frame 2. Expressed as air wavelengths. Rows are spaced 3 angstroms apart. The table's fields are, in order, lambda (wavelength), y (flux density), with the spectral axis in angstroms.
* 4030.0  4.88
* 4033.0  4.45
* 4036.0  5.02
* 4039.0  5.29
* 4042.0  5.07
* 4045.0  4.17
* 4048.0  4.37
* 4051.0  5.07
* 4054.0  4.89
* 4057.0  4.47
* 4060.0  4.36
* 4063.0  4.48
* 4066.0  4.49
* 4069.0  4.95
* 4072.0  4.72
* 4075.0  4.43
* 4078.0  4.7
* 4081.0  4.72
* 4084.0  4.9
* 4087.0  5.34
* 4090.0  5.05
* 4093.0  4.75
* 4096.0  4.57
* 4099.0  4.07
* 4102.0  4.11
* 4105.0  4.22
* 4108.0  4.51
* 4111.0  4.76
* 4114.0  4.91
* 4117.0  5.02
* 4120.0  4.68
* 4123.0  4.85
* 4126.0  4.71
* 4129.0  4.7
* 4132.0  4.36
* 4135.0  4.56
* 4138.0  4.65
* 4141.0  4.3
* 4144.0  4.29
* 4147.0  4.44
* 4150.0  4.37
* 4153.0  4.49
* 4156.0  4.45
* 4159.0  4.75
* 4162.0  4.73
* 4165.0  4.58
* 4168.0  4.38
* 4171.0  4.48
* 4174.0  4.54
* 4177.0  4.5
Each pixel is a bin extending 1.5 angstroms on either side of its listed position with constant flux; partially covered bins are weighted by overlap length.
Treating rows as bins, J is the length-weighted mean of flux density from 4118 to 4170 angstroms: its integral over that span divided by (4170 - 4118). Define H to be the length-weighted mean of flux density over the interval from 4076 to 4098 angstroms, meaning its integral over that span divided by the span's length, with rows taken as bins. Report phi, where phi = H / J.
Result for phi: 1.06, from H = 4.83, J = 4.55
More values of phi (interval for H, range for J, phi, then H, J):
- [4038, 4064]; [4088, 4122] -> 1.01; 4.68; 4.62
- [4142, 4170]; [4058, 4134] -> 0.97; 4.49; 4.65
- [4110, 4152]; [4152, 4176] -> 1.01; 4.61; 4.55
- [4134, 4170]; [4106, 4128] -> 0.94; 4.50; 4.76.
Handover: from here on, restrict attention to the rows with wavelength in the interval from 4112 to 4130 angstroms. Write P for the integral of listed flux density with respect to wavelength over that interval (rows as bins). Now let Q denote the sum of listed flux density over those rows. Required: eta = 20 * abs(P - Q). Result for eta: 1155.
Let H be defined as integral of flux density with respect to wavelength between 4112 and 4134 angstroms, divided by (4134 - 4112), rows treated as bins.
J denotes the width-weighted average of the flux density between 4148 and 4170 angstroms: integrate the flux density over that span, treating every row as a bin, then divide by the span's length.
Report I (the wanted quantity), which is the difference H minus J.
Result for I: 0.21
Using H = 4.74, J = 4.53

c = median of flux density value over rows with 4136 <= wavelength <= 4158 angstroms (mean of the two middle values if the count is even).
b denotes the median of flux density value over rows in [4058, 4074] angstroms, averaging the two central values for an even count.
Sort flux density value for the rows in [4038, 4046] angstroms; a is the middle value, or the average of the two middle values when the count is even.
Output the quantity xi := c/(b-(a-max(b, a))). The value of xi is 0.99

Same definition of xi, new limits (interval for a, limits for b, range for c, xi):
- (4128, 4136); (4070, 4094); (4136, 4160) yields 0.91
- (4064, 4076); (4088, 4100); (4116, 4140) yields 0.99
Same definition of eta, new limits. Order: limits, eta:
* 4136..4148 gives 708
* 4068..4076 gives 470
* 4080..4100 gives 1248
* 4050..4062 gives 746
